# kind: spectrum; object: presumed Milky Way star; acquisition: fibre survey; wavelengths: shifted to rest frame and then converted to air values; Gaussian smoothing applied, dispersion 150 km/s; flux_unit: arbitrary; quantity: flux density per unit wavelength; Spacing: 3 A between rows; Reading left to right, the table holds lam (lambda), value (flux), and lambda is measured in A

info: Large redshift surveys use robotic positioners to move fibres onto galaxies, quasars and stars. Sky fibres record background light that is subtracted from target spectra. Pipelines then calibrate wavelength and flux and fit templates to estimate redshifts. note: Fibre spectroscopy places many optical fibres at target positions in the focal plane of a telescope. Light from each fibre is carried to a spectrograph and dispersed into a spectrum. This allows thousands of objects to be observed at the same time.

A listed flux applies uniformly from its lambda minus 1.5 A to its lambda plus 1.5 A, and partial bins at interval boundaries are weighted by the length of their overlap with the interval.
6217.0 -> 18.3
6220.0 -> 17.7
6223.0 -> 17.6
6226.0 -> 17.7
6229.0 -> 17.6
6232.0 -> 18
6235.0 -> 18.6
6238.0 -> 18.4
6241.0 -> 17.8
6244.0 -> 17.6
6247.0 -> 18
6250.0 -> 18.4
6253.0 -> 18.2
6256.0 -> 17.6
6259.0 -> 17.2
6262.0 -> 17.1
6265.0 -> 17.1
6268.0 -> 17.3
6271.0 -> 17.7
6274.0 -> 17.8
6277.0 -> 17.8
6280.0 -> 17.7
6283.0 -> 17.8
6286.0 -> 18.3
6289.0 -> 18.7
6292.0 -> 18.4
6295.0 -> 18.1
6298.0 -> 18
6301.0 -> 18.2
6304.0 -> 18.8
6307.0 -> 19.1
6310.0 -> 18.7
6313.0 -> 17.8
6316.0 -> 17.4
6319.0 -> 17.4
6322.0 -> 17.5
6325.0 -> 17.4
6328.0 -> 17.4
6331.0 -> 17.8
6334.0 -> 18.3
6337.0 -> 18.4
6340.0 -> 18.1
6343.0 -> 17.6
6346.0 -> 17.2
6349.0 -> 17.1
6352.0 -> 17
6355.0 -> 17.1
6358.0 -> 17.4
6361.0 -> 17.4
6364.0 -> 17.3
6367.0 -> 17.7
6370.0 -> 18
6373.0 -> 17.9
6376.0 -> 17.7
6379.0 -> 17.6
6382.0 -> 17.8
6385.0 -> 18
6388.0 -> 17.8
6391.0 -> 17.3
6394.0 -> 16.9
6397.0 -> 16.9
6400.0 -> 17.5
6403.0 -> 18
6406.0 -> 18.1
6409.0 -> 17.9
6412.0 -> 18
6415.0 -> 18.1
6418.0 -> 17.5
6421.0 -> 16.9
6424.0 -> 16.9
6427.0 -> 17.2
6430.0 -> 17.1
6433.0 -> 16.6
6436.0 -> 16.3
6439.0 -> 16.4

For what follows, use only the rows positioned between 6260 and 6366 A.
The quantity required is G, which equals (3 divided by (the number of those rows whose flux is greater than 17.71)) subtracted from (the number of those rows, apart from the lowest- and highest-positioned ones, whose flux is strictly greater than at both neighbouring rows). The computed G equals 3.8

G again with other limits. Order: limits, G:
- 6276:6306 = 0.7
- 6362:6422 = 3.7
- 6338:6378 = 0.0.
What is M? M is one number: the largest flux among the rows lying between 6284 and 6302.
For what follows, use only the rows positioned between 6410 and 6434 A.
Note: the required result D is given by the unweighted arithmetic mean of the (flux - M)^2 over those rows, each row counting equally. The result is 2.2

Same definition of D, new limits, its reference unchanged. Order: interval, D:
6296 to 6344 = 0.8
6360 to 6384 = 1.1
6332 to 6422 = 1.4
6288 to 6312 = 0.2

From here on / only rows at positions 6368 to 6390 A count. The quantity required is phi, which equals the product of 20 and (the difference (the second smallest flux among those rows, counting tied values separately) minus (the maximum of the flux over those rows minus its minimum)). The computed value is 346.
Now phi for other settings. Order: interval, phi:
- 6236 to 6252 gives 340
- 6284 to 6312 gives 340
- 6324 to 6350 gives 318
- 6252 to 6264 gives 322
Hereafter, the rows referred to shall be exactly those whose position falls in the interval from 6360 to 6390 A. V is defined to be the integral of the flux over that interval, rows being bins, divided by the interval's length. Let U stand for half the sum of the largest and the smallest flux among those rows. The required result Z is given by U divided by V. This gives 1.00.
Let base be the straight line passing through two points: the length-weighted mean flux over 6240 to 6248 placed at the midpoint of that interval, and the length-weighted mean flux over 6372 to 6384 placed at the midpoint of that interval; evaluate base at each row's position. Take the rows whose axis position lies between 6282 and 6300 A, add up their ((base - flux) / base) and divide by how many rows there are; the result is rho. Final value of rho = -0.02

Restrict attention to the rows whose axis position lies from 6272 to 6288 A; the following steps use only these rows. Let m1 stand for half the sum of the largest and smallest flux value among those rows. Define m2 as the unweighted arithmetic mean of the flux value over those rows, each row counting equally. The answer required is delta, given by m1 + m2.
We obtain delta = 35.9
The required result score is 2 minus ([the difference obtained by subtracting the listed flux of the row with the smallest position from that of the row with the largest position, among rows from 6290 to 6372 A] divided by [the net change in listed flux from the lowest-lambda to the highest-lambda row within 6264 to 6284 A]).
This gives 2.6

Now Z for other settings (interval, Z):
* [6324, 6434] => 1.00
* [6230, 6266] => 1.00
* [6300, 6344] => 1.01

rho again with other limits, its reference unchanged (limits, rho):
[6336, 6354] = 0.01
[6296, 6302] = -0.02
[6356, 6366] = 0.02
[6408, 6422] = 0.00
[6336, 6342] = -0.03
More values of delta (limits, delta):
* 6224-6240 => 36.2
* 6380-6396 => 35.0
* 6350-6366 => 34.4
